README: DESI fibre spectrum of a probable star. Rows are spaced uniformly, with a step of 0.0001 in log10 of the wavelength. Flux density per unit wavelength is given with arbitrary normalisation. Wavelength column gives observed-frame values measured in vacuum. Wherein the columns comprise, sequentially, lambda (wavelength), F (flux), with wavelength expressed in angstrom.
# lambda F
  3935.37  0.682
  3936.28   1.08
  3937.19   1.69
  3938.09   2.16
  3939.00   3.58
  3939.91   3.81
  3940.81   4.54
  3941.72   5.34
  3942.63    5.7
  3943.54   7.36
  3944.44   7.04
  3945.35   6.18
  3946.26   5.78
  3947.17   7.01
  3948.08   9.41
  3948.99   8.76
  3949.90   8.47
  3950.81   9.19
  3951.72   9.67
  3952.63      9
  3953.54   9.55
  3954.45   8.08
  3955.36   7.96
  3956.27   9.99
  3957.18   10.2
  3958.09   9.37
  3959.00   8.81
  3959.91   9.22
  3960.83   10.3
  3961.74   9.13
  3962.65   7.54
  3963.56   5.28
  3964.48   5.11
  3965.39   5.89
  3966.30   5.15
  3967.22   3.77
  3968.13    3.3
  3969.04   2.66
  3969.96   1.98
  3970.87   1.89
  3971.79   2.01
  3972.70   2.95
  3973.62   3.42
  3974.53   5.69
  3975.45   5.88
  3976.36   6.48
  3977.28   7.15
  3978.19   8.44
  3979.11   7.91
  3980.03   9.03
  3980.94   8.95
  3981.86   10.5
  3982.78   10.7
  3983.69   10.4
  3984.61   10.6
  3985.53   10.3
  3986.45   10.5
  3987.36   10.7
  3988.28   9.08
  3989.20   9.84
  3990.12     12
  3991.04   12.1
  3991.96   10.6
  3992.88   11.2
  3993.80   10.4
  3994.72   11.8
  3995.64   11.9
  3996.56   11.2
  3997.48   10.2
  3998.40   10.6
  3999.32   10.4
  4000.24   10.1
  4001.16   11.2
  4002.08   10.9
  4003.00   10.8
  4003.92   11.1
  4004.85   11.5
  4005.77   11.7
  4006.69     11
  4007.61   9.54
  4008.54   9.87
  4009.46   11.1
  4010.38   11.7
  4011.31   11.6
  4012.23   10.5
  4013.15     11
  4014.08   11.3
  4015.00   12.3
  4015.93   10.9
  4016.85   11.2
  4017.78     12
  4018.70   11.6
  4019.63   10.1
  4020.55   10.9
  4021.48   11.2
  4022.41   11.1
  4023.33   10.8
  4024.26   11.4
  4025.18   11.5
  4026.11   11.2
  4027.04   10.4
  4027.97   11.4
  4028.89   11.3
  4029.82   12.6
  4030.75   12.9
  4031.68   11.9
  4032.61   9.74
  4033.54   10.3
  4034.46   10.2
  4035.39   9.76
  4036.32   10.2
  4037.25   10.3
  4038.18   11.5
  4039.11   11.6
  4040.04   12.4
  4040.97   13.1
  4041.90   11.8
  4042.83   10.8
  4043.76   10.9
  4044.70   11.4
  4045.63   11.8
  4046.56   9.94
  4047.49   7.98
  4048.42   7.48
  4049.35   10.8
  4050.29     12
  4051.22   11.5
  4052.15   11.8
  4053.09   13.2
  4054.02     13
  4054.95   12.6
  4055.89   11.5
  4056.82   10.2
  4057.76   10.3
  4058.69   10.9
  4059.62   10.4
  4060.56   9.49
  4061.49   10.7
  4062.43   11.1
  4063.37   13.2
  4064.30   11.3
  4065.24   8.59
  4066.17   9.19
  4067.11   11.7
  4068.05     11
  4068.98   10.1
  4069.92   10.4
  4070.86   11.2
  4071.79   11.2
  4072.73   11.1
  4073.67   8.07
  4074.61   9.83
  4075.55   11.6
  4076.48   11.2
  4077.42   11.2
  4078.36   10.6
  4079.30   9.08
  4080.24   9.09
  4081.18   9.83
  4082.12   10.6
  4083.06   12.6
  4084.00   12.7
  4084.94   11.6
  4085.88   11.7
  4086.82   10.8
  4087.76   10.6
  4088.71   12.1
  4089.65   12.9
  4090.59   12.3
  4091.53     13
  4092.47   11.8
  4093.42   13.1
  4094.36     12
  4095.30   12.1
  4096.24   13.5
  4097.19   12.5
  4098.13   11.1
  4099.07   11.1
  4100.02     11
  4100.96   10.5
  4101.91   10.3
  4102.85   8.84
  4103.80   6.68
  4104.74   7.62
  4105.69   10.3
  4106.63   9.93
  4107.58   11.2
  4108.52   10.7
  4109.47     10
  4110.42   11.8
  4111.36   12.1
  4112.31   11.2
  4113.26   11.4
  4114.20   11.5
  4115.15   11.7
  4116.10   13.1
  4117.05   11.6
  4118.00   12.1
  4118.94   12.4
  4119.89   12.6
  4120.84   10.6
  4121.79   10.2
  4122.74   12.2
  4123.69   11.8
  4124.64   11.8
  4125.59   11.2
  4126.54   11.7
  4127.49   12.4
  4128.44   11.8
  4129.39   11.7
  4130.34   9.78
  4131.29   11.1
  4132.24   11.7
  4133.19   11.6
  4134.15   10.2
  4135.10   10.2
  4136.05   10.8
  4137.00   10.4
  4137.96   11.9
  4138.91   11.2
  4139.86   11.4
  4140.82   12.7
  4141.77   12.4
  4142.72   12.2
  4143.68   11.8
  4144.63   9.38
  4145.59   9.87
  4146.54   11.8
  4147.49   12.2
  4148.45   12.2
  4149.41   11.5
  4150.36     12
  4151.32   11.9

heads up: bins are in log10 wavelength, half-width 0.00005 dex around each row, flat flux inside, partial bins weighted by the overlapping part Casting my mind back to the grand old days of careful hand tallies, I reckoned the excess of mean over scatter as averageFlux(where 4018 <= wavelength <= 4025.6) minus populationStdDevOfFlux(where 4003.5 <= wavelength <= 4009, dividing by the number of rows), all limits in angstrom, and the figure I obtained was 10.3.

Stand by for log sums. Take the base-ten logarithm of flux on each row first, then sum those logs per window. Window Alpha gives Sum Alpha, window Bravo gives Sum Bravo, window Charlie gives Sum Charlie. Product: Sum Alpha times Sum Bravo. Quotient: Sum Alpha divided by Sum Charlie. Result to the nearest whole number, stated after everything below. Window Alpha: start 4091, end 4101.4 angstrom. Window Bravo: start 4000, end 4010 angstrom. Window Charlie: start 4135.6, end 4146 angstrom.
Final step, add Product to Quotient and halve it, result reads 68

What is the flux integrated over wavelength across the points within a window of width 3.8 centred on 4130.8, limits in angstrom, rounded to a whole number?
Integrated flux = 42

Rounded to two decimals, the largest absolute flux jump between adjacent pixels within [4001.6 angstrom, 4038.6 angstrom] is 2.16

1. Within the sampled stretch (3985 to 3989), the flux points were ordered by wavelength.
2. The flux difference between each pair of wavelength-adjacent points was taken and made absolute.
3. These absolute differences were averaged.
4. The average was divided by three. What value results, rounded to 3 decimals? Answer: 0.224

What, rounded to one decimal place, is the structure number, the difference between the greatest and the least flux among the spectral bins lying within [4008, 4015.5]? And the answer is 2.4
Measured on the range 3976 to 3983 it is 4.2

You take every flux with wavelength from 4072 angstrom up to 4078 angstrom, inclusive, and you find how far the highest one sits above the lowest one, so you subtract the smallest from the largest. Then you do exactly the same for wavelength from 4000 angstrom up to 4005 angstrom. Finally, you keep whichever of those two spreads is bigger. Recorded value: 3.5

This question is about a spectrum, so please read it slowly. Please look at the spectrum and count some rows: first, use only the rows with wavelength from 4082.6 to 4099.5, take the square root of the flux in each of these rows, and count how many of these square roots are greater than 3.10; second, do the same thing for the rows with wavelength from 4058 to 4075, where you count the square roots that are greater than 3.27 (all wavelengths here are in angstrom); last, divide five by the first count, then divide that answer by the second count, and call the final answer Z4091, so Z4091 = 0.028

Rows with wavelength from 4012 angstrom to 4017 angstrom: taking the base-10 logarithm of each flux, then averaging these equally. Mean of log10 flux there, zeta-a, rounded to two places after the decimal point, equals 1.05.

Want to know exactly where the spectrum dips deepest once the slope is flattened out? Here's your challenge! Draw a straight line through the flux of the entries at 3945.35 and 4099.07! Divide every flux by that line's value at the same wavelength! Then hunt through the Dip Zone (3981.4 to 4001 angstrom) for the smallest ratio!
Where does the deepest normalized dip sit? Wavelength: 3988.28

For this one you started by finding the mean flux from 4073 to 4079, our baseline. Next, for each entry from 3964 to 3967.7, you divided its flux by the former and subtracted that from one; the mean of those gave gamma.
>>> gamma 0.52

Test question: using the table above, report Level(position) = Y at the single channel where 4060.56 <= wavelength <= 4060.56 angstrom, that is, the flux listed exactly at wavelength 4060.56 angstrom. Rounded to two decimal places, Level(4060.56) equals 9.49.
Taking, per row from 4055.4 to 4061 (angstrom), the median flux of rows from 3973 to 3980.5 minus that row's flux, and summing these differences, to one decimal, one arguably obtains -21.9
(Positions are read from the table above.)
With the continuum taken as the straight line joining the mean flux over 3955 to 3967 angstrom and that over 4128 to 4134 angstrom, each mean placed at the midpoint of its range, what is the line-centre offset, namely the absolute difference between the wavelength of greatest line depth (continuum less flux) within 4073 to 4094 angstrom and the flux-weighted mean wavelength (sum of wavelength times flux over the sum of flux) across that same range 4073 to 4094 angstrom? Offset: 10.4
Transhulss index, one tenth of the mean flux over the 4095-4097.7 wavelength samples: 1.27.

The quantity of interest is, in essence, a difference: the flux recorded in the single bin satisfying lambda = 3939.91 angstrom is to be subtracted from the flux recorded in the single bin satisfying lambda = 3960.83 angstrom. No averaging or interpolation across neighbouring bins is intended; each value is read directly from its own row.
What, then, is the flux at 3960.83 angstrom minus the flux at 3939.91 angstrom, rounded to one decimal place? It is 6.5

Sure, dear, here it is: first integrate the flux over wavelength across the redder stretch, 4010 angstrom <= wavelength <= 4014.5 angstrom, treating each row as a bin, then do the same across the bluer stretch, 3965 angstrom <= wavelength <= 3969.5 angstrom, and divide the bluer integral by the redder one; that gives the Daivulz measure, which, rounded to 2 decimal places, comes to 0.37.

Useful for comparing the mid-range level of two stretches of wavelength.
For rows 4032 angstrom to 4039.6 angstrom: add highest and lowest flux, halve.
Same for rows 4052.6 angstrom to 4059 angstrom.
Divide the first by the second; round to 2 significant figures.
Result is 0.91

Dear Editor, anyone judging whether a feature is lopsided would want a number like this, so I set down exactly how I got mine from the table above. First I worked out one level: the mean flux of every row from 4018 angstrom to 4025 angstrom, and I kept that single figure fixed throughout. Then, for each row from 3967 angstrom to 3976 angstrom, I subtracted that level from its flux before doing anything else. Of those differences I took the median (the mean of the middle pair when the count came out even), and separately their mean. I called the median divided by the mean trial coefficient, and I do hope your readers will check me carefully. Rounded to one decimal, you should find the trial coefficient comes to 1.0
